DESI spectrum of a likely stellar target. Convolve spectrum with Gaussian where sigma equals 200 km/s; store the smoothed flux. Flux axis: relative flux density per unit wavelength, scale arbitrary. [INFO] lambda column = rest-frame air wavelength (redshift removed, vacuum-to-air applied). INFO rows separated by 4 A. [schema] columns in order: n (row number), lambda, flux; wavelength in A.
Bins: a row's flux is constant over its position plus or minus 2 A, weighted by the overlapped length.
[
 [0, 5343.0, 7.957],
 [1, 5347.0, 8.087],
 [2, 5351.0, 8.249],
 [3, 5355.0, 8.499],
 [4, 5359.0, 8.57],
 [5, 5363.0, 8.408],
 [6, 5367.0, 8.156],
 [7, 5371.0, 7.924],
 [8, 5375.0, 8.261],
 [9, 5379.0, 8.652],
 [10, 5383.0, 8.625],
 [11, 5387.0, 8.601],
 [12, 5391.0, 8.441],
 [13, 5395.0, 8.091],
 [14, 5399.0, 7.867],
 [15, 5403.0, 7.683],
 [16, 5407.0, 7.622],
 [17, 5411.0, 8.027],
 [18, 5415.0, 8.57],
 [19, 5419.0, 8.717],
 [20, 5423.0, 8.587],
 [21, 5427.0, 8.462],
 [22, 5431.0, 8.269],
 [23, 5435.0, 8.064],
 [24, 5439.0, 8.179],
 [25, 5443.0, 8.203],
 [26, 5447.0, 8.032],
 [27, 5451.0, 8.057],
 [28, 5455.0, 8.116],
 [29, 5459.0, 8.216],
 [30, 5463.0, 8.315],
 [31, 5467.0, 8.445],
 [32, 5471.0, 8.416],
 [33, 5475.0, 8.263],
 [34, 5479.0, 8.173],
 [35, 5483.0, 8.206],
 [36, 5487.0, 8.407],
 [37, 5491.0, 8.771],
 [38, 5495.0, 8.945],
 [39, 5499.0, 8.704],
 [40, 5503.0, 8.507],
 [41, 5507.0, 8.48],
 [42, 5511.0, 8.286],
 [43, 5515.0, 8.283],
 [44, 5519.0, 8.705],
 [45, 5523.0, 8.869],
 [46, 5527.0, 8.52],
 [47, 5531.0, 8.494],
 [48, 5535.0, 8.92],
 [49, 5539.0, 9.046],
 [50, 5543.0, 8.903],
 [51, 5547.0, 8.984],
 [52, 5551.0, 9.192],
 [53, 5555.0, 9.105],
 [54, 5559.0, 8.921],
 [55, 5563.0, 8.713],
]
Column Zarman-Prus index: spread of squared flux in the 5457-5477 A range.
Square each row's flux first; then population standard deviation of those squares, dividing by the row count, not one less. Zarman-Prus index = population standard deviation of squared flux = 1.5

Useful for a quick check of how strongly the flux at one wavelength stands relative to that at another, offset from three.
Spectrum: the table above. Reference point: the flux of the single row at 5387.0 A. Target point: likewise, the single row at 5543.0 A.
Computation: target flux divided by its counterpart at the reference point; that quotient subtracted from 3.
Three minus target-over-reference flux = 1.96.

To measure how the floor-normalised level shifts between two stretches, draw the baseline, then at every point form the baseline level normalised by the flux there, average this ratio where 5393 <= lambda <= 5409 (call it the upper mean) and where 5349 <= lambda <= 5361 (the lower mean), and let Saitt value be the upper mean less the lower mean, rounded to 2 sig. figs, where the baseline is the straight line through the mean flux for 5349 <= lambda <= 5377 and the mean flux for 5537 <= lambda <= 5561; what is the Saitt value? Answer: 0.10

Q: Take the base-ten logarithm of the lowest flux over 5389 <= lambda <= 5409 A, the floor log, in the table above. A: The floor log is 0.882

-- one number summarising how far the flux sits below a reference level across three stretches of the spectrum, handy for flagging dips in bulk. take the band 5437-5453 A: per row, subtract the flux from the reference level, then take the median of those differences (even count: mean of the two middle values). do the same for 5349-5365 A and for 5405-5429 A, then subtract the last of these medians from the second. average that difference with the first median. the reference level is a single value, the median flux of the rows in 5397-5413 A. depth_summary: -0.1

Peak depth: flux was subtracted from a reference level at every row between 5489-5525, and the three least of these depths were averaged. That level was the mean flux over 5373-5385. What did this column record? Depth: -0.35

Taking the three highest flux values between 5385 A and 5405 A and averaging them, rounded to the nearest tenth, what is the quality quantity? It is 8.4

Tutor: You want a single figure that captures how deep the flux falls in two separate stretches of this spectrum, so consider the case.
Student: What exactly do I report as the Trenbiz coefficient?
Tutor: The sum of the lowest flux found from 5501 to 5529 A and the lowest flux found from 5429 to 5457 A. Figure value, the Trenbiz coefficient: 16.3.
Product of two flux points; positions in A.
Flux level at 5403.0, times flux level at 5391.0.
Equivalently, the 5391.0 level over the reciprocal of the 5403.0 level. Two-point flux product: 64.9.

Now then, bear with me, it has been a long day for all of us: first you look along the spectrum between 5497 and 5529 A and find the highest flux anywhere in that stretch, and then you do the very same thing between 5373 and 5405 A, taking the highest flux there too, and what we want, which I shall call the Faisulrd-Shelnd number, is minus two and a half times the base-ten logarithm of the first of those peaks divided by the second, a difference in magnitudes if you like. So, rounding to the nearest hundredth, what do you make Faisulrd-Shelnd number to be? -0.03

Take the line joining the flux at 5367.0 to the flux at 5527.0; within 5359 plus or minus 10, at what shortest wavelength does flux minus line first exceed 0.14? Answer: 5355.0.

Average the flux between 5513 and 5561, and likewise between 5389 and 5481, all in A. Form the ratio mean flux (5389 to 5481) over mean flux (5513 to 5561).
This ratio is 0.930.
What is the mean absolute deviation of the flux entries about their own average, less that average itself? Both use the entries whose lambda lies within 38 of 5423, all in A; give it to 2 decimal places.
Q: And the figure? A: -7.96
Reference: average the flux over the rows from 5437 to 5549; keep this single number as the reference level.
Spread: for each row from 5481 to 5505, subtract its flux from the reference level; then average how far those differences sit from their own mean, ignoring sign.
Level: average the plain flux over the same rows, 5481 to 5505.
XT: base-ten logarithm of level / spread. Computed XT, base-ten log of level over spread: 1.60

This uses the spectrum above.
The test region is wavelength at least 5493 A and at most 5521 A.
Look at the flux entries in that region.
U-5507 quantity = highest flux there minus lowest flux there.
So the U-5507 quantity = 0.66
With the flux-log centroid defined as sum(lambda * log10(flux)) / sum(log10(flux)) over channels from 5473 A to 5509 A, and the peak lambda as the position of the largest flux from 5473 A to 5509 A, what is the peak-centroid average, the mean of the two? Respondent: 5493.0 A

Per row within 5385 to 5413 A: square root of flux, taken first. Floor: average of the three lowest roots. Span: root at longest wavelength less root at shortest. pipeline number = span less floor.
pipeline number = -2.879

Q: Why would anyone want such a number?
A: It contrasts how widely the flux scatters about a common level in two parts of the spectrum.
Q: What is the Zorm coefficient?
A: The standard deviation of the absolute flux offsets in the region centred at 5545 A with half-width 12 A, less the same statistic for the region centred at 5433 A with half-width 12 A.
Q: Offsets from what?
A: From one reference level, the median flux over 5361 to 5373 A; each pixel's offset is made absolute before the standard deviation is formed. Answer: -0.05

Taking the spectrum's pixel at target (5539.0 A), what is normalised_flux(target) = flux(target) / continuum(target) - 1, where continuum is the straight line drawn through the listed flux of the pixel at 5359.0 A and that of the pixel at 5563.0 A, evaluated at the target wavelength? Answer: 0.04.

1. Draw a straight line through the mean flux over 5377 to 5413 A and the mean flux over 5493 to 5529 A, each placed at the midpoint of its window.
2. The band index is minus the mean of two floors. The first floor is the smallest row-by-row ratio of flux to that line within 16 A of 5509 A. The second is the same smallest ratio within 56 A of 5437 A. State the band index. -0.945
